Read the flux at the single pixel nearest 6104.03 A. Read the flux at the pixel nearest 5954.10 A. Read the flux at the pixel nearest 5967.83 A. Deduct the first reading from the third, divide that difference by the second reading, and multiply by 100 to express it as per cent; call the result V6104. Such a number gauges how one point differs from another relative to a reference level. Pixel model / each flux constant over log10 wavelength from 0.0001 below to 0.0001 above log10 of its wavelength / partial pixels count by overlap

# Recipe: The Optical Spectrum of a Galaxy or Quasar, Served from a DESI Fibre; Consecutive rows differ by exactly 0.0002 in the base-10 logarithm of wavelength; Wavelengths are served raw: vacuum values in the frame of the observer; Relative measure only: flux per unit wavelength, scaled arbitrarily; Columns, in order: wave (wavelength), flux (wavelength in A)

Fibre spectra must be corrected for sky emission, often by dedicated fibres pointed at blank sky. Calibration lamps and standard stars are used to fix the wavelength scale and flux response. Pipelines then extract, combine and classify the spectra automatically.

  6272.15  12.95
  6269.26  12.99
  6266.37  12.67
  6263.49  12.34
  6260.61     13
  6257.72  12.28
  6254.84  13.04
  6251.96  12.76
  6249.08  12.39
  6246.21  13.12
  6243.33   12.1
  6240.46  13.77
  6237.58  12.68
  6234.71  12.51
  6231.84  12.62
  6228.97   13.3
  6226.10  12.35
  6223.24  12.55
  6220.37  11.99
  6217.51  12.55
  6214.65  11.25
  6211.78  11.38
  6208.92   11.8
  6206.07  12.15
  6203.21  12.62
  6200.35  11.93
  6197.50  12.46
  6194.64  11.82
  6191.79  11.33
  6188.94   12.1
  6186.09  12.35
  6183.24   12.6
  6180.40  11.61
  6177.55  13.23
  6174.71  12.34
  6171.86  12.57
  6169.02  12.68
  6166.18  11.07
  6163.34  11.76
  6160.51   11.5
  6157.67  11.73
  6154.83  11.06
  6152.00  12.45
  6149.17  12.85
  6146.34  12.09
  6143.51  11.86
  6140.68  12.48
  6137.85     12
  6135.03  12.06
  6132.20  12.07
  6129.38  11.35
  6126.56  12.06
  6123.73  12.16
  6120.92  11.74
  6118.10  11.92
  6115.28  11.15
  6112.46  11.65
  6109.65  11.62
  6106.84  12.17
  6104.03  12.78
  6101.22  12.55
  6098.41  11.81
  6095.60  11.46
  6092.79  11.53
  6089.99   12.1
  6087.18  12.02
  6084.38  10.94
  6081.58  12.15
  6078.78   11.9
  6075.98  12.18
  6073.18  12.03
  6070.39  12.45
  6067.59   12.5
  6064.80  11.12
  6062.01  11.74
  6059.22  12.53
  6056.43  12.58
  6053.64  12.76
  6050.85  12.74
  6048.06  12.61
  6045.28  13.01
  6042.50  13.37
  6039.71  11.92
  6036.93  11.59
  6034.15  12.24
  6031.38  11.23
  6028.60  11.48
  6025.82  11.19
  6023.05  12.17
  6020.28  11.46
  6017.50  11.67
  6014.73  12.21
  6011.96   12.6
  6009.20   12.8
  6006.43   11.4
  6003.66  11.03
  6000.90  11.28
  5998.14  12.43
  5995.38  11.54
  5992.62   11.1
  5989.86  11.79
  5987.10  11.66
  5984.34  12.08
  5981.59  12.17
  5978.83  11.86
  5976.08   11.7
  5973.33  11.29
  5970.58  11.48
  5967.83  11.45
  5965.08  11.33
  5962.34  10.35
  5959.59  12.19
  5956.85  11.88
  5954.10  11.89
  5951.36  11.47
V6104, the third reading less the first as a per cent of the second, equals -11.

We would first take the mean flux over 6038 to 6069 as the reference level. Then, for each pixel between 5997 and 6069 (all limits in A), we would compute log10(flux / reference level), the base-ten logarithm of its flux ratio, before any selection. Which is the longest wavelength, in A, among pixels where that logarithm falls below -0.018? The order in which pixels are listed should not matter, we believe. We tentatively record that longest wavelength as 6064.80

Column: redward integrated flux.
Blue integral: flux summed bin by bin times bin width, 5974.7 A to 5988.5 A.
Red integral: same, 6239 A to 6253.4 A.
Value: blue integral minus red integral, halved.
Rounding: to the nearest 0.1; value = -10.3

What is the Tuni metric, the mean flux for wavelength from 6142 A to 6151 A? 12.3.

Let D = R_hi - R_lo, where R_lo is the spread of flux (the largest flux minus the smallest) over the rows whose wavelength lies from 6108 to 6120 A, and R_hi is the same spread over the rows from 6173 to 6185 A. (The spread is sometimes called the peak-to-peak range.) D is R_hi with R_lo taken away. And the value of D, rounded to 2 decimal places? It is 0.85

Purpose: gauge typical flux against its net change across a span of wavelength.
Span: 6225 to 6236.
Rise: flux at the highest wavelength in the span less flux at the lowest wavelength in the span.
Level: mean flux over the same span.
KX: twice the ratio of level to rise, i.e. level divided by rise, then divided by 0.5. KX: 159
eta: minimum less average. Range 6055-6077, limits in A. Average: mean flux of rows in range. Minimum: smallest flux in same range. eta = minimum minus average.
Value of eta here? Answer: -1.02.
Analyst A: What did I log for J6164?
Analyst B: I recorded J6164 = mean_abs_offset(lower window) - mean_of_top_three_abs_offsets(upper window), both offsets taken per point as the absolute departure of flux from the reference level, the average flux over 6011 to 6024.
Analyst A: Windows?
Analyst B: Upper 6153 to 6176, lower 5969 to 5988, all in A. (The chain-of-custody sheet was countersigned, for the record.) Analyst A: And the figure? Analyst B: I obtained -0.53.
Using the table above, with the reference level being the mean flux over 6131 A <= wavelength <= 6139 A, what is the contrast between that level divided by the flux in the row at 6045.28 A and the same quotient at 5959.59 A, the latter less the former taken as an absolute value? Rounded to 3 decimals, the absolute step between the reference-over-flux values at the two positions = 0.062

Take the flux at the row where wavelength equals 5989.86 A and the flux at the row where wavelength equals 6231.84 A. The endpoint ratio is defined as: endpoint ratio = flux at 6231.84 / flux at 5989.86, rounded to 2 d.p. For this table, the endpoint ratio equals 1.07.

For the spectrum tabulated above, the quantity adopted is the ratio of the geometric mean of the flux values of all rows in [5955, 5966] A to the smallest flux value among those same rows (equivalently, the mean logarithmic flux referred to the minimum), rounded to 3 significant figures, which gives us 1.10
